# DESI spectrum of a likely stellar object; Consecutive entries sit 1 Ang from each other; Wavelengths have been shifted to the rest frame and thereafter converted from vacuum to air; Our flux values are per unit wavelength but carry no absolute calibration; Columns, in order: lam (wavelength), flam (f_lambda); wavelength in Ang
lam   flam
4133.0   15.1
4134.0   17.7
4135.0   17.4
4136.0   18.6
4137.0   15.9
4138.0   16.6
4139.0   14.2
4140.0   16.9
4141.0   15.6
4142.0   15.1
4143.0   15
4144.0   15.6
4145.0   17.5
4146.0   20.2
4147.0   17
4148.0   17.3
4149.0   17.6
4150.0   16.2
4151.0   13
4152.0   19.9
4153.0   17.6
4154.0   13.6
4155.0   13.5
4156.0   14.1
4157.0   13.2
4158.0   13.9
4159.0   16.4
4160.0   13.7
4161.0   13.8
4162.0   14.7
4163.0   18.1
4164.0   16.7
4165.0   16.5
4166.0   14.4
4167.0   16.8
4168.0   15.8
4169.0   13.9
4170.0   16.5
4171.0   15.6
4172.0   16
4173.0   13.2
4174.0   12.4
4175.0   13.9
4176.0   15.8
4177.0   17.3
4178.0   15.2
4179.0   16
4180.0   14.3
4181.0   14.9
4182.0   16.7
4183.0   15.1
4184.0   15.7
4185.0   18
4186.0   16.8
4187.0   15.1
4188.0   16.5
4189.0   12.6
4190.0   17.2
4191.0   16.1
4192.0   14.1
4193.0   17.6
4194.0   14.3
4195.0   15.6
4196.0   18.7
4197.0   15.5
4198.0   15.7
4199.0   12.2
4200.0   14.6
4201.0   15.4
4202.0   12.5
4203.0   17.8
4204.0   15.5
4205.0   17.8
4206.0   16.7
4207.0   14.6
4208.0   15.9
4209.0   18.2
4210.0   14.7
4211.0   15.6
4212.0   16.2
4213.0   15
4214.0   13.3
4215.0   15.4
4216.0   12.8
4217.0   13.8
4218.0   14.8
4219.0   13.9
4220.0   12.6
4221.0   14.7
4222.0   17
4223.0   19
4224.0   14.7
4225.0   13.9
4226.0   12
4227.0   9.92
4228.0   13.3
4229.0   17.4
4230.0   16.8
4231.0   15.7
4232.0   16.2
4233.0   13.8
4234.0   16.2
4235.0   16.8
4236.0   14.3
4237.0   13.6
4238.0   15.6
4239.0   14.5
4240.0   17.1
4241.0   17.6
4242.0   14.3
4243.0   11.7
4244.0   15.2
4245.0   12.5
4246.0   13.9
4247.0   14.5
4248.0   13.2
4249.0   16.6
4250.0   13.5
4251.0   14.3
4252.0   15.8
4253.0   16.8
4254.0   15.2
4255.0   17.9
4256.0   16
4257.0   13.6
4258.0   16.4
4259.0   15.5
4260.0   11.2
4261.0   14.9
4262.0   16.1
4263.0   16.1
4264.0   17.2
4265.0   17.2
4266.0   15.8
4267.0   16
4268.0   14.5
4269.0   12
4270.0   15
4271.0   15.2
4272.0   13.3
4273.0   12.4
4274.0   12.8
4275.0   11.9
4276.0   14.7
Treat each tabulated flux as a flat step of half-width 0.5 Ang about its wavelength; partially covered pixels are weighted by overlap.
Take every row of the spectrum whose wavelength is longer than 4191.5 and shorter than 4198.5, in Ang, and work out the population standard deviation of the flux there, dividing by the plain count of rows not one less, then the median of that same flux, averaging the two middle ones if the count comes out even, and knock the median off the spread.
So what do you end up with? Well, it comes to -14.1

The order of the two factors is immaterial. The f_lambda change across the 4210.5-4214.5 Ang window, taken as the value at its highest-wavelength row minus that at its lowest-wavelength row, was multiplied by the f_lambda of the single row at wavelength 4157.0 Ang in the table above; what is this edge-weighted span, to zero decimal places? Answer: -30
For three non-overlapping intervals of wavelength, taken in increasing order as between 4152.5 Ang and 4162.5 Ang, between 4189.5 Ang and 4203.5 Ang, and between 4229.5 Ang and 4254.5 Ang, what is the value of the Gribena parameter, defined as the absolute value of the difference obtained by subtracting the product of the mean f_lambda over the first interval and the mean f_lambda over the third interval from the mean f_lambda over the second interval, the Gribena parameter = 202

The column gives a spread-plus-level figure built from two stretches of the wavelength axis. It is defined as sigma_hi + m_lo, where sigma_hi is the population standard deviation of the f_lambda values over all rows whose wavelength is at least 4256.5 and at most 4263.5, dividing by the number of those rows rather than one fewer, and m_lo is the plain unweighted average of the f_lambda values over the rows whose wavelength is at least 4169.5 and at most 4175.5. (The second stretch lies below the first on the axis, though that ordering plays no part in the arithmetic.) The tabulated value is 16.3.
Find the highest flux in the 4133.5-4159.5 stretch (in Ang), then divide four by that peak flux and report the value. 0.198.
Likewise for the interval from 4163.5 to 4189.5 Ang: 0.222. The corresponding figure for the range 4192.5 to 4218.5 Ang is 0.214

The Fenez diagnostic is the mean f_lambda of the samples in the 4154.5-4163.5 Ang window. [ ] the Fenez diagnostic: 14.6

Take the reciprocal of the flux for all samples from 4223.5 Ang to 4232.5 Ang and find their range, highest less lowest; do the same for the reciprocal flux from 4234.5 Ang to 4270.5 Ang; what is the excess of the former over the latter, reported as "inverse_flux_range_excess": 0.010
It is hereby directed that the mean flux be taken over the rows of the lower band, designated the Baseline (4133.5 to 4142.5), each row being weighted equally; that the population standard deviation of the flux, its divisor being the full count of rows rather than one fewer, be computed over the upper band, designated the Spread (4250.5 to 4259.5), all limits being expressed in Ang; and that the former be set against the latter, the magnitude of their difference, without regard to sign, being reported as 15.2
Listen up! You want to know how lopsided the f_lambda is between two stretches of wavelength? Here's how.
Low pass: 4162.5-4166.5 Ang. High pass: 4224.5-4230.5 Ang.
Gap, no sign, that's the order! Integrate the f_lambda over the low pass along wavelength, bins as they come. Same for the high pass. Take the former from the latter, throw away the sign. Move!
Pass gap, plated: 18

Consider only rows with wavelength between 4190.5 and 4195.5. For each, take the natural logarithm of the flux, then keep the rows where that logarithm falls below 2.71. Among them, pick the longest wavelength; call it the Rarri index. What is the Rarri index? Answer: 4194.0 Ang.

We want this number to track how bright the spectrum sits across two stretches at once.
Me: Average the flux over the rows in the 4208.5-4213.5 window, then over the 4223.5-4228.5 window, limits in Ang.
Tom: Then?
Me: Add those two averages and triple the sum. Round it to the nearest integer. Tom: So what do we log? 86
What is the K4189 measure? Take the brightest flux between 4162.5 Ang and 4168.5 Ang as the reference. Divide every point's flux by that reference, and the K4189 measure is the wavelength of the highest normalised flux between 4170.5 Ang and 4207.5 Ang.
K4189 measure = 4196.0 Ang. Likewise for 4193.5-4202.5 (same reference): 4196.0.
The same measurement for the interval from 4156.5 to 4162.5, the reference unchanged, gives 4159.0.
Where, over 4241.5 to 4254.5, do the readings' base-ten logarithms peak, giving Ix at 4253.0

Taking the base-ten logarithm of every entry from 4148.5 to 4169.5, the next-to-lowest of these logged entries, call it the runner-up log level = 1.12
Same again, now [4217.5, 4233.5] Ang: 1.08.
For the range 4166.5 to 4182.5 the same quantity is 1.12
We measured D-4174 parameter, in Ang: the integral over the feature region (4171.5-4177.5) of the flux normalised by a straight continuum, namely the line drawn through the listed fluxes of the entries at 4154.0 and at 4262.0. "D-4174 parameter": 6.3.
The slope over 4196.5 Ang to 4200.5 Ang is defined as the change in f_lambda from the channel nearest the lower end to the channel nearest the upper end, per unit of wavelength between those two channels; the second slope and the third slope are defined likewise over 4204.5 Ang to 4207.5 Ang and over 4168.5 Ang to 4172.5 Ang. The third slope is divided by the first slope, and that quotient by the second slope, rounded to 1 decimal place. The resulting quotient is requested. 1.5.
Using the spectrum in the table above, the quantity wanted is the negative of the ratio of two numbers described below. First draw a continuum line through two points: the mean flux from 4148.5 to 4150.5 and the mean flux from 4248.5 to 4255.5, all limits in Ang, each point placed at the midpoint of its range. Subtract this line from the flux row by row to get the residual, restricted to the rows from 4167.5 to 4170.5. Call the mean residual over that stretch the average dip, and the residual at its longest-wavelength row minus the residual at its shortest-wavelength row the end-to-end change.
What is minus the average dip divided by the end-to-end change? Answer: 1.8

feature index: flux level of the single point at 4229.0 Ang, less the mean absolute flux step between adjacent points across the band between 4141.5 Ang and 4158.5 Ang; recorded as 15.6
